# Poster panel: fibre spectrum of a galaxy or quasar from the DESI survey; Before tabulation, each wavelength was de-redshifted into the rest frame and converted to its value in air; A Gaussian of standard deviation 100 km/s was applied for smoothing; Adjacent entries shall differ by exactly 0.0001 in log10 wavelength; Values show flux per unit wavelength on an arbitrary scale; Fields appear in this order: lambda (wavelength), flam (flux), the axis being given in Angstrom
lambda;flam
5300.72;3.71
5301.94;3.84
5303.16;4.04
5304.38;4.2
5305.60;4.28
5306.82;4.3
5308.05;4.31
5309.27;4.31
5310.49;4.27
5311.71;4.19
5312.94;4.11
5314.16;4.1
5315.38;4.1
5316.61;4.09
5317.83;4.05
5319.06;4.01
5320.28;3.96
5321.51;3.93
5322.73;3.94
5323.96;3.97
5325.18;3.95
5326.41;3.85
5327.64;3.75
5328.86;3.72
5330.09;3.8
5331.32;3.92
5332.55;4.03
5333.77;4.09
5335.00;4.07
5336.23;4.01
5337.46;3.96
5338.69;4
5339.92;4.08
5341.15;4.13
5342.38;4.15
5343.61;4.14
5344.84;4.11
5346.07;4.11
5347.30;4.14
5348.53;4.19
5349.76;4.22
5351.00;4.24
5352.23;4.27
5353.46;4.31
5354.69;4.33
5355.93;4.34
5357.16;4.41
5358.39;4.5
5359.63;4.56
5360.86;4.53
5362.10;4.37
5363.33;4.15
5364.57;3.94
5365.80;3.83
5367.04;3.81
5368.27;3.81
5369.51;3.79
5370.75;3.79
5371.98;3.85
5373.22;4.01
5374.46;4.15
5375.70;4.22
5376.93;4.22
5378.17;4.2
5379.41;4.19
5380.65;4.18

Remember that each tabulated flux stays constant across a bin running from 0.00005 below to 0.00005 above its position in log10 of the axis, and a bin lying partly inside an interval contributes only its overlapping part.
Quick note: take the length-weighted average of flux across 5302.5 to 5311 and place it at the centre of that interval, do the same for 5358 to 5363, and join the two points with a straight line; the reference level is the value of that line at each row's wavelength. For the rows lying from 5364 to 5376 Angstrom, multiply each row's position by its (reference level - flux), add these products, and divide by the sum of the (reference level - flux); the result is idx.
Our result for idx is 5369.6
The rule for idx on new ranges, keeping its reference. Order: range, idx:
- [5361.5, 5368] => 5365.4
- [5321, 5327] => 5324.1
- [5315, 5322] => 5319.0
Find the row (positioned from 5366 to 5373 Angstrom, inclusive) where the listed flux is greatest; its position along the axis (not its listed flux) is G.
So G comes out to 5371.98 Angstrom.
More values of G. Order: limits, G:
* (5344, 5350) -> 5349.76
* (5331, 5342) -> 5341.15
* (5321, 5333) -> 5332.55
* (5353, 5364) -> 5359.63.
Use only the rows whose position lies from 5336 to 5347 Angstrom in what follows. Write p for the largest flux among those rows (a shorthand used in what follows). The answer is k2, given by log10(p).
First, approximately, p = 4.15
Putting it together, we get 0.618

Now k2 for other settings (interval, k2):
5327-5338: 0.612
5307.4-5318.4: 0.634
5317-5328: 0.607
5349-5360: 0.659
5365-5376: 0.625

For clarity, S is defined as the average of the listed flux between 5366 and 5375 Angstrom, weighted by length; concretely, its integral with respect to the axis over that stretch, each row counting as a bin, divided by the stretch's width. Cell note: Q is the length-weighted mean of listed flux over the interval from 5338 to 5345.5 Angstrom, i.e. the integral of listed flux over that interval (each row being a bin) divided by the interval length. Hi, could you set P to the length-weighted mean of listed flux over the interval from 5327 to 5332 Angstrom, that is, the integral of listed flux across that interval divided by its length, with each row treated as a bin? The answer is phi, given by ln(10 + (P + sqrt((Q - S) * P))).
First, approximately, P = 3.80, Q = 4.10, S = 3.88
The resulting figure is 2.69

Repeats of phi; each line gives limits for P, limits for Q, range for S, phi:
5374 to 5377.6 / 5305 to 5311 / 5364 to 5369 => 2.75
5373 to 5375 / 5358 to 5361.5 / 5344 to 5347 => 2.73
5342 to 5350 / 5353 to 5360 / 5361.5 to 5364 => 2.70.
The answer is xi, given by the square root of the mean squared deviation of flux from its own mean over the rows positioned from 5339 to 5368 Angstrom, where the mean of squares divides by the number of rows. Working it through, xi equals 0.19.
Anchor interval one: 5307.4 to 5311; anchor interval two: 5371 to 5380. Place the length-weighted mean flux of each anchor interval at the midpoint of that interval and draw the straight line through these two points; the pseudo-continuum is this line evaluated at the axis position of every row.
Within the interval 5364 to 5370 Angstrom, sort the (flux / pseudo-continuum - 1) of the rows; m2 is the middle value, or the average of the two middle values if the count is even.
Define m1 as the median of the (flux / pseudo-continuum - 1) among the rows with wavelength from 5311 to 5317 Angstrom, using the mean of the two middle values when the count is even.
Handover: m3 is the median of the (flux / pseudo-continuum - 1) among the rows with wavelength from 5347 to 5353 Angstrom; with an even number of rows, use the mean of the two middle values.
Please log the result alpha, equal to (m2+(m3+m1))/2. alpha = -0.054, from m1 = -0.041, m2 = -0.08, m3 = 0.01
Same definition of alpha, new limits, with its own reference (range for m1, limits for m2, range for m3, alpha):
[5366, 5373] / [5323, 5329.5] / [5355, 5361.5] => -0.044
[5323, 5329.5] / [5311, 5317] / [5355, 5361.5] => -0.026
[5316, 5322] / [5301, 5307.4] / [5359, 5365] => -0.015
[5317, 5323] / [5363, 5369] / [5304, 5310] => -0.073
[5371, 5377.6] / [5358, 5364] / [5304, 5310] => 0.046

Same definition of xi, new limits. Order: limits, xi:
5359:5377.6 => 0.26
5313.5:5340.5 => 0.11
